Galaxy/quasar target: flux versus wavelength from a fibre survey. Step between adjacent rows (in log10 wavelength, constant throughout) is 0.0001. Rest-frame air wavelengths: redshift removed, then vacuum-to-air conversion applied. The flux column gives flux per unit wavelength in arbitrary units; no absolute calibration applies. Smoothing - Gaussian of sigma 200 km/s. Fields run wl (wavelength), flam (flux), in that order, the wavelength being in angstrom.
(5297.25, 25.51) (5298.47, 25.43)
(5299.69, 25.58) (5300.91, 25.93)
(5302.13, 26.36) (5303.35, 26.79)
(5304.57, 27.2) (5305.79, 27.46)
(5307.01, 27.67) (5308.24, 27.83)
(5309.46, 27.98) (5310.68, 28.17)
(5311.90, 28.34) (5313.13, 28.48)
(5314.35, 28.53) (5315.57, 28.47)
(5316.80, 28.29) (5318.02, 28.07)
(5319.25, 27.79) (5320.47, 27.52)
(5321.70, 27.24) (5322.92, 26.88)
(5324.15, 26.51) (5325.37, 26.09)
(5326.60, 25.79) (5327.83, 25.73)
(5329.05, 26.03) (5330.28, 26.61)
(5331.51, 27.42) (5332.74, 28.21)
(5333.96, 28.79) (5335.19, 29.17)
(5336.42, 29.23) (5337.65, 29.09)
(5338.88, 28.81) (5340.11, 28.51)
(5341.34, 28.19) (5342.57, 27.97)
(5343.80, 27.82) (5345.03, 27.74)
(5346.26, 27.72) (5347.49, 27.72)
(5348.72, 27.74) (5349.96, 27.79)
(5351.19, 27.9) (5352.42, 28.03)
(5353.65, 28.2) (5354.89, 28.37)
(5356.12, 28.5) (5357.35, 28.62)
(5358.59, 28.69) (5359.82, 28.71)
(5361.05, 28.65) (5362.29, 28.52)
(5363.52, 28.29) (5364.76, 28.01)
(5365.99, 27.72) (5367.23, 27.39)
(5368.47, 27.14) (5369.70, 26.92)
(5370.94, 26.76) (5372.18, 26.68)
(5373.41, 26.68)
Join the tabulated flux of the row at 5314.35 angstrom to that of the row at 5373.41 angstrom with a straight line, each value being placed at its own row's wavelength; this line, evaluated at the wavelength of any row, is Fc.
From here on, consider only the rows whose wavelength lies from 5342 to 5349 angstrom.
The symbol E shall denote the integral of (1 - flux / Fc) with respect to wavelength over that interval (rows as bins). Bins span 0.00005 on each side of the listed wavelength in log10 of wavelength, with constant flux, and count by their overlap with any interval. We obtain -0.1 angstrom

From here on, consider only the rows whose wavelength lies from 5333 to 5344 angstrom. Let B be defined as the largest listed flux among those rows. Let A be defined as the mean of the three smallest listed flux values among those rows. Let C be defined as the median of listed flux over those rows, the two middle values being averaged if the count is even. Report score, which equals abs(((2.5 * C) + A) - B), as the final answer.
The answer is 70.7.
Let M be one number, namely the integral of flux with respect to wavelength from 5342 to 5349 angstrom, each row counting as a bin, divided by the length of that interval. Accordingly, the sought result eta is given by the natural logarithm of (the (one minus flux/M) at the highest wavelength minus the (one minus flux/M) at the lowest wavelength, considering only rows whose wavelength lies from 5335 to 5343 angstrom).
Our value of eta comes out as -3.1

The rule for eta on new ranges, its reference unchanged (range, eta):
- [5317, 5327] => -2.5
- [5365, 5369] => -3.9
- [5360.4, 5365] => -3.8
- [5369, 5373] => -4.8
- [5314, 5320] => -3.6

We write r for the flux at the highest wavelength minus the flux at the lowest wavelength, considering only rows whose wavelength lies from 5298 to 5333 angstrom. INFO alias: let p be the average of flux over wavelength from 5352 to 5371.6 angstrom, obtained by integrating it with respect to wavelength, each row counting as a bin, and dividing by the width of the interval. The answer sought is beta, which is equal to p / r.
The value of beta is 10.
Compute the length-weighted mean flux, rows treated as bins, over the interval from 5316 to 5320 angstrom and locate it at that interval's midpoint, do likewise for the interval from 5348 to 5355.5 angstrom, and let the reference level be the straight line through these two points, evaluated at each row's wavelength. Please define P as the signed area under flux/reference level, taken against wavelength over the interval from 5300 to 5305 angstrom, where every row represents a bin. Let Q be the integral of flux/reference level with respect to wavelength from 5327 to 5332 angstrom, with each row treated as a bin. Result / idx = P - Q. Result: 0.0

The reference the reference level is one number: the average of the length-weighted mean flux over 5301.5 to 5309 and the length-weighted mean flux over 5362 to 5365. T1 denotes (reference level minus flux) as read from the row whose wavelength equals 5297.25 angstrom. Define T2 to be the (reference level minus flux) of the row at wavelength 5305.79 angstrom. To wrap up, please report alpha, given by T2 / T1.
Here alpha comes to 0.13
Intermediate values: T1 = 2.25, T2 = 0.3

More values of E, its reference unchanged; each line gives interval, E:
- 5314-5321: 0.1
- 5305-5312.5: 0.2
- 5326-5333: 0.4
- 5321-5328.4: 0.5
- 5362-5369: -0.2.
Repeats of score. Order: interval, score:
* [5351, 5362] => 70.6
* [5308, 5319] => 70.2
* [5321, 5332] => 64.7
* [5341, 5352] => 69.0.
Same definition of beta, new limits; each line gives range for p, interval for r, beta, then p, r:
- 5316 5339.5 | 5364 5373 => -21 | 27.54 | -1.3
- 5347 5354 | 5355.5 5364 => -133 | 27.89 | -0.2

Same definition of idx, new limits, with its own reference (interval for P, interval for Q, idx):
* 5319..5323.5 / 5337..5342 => -0.7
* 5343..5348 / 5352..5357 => -0.1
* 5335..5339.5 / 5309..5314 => -0.4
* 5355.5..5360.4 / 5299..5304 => 0.4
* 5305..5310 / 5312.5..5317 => 0.4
